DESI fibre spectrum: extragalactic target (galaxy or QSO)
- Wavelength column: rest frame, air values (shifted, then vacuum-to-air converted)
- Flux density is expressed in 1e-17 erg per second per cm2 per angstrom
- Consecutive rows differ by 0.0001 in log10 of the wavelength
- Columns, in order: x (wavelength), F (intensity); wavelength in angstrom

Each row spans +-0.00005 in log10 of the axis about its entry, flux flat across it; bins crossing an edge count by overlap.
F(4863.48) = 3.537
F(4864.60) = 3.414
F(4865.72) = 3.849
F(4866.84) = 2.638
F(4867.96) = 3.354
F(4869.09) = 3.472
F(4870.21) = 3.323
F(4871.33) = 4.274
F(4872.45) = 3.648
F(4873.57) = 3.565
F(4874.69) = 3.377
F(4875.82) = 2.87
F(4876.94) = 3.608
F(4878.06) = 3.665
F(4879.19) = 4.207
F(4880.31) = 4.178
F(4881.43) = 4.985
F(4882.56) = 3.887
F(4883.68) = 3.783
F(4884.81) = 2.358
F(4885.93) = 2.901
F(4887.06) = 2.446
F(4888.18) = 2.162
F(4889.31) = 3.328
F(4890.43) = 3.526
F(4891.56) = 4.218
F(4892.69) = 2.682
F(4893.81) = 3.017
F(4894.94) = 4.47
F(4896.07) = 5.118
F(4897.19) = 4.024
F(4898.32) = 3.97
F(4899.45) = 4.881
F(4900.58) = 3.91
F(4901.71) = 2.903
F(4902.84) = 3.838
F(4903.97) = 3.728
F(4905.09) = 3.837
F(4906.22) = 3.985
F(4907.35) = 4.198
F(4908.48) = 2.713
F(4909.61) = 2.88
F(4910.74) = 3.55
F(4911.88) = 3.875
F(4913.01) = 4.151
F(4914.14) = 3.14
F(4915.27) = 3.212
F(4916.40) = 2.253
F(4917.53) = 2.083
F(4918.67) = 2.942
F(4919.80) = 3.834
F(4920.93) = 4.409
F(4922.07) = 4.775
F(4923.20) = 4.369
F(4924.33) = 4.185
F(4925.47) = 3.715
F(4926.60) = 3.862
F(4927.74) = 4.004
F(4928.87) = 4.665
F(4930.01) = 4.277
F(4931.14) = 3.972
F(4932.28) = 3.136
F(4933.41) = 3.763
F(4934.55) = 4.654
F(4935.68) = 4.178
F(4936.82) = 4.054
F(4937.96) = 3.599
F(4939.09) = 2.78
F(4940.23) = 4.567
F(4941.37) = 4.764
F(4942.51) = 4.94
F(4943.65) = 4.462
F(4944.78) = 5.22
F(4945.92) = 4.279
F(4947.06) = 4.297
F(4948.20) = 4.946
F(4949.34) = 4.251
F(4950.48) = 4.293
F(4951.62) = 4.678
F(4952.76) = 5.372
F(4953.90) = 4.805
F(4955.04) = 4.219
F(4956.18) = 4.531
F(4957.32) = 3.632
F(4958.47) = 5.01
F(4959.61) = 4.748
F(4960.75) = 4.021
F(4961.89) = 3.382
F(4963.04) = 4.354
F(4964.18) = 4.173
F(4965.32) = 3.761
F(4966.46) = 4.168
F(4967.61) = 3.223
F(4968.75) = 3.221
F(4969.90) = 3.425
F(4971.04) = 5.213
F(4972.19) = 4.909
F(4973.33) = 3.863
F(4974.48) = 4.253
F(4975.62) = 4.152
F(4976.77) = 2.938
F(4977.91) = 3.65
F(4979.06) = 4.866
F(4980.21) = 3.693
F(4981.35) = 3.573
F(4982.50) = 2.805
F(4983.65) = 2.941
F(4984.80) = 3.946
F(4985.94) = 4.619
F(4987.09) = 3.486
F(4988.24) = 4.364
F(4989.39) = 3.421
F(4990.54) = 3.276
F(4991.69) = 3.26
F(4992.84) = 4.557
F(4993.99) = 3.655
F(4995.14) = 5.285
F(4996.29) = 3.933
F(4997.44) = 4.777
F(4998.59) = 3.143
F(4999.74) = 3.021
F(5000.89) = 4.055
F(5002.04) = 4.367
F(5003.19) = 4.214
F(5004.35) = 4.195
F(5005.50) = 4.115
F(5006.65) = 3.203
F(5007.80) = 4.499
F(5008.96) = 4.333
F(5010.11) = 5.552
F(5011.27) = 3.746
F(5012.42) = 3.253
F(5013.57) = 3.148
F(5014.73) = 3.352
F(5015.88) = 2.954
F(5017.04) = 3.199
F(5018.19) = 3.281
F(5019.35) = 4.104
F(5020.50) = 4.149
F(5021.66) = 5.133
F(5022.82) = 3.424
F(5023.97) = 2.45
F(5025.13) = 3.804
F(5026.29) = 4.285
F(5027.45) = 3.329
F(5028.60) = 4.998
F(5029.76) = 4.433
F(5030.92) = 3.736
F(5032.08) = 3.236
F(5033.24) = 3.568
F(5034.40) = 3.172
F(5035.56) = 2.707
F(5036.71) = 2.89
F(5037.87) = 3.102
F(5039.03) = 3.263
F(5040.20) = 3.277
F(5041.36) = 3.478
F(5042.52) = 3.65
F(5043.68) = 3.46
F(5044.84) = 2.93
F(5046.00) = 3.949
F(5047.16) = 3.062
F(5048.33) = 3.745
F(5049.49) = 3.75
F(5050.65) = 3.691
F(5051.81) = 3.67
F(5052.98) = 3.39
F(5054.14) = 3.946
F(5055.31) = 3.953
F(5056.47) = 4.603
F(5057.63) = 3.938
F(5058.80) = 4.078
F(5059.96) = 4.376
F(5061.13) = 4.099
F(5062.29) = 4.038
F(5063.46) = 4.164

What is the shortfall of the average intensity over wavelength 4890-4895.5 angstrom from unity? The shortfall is -2.58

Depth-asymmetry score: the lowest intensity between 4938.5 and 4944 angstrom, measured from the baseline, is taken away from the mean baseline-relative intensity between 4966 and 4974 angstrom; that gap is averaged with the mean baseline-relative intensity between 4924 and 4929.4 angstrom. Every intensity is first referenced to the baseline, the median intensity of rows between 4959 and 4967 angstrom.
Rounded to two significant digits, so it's 0.57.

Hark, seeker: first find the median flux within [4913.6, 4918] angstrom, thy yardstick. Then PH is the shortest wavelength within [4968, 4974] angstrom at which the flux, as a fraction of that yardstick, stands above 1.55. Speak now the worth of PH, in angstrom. 4971.04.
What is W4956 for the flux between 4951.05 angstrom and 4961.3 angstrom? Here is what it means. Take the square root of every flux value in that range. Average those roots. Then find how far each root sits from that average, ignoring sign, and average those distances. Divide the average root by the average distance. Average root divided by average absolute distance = 22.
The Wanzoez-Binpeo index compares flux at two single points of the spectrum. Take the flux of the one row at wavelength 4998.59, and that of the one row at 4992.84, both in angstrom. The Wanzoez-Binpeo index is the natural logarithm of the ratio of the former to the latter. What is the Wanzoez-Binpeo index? -0.37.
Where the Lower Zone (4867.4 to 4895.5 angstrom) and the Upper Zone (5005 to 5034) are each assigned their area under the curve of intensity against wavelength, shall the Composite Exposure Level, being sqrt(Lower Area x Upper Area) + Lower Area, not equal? 202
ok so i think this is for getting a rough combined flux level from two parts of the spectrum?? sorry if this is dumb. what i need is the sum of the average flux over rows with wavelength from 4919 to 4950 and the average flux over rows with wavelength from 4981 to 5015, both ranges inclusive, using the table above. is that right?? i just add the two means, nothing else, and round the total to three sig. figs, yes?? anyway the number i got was 8.09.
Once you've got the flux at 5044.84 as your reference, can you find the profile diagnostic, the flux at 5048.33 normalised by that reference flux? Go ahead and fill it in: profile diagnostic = 1.28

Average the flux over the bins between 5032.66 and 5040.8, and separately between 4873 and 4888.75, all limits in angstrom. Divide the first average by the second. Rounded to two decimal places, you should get 0.92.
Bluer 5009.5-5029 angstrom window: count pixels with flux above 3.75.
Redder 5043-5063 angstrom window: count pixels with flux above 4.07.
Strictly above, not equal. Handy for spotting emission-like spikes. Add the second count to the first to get 11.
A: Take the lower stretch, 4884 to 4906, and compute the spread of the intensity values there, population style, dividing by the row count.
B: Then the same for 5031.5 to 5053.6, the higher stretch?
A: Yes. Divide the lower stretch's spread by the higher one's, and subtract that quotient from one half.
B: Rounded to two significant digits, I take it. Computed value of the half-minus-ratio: -2.0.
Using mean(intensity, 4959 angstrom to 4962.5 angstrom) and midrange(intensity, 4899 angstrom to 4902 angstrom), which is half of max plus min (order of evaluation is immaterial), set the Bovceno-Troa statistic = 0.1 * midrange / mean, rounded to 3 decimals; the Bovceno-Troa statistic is 0.096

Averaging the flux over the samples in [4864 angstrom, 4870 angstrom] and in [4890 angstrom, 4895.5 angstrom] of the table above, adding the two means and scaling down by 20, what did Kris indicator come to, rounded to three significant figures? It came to 0.346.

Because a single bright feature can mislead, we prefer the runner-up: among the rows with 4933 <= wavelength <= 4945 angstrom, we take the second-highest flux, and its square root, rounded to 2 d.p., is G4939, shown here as 2.22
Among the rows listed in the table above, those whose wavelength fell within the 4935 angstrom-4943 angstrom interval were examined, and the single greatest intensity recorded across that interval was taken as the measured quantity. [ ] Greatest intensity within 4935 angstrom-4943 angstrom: 4.94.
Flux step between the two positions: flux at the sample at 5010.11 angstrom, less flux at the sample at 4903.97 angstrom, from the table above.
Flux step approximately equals 1.8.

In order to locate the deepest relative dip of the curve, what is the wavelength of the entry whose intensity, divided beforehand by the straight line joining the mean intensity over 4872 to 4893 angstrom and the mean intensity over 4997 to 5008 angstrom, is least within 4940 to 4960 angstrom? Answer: 4957.32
